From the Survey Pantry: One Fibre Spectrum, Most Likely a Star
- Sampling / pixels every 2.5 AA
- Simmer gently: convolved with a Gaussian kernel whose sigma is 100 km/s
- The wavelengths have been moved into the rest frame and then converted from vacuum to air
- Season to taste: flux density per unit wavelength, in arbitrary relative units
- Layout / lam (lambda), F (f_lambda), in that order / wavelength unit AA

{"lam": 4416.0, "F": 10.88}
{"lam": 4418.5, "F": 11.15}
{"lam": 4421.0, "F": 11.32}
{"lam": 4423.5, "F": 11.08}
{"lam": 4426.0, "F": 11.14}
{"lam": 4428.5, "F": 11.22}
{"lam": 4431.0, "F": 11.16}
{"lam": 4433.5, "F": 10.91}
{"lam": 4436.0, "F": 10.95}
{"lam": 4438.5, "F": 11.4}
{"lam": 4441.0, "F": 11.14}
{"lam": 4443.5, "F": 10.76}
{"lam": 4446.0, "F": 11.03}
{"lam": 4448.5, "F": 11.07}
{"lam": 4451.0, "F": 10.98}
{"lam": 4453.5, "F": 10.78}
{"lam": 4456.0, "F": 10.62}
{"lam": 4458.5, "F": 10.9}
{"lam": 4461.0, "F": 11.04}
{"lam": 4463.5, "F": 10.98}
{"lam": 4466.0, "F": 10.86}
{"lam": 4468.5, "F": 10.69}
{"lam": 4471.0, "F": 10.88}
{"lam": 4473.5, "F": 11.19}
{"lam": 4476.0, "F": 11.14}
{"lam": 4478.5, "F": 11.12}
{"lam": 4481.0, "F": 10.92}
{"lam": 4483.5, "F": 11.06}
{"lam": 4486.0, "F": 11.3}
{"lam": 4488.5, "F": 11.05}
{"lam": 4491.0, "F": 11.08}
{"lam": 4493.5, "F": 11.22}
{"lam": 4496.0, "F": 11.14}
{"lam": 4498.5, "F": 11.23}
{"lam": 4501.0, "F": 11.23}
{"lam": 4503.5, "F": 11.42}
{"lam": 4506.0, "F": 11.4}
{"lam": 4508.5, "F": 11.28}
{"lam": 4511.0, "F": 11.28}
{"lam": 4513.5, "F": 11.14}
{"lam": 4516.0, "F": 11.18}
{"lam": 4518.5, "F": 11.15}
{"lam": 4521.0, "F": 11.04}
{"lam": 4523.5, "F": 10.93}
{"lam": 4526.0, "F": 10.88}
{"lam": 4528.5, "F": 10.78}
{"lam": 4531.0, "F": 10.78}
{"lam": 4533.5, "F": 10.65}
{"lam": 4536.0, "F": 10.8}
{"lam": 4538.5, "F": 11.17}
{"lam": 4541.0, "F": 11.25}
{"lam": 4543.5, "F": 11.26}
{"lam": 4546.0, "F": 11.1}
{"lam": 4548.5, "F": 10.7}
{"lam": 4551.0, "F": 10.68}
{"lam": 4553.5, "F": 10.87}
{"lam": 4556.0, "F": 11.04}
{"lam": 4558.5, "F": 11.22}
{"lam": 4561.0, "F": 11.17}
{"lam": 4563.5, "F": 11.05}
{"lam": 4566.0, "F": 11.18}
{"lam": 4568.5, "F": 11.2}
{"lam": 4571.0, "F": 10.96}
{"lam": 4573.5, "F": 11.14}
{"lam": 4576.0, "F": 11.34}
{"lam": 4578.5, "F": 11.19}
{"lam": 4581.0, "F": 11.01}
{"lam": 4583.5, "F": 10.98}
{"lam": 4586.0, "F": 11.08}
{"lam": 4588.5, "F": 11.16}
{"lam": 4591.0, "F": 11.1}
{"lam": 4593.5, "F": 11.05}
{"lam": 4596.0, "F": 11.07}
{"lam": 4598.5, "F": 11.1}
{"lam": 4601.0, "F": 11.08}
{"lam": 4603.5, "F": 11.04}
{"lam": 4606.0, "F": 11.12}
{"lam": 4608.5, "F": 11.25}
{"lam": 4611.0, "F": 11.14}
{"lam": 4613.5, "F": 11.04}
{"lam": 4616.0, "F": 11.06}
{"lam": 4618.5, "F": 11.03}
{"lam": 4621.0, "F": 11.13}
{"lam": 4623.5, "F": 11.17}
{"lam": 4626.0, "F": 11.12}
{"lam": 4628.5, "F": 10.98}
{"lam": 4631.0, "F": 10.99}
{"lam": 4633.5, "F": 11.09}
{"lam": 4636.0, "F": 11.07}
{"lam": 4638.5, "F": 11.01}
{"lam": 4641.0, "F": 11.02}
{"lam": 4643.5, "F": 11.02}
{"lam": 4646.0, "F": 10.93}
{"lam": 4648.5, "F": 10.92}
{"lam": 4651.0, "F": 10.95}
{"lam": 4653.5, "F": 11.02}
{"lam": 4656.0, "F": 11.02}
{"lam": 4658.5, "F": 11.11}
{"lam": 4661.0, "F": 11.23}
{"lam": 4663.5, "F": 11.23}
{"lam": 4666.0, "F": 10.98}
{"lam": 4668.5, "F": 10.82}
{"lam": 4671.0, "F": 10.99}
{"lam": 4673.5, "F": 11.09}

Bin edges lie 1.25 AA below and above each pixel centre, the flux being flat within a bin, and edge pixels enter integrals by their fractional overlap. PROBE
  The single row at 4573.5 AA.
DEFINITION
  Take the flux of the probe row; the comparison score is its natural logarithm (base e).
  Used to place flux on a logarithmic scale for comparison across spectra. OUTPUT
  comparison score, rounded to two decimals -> 2.41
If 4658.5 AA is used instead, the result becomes 2.41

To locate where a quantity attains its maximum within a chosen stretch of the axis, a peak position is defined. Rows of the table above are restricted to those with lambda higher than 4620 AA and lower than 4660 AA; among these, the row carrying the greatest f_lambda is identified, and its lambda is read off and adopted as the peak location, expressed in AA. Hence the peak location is 4623.5 AA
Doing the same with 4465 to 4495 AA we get 4486.0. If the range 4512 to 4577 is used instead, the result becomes 4576.0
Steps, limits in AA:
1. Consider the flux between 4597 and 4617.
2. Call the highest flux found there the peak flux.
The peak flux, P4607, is 11.25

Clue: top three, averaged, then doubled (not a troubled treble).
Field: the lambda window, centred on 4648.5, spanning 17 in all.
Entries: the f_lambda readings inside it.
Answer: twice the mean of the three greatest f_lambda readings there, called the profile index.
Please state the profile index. 22.0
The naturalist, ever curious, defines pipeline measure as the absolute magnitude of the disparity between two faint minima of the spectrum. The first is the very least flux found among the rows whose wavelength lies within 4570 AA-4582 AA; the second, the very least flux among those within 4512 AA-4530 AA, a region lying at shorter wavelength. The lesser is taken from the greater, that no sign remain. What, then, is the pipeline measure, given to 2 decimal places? 0.18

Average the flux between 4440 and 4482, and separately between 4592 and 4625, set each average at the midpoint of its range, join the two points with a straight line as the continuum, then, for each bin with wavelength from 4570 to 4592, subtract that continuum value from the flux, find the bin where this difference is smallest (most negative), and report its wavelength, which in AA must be 4571.0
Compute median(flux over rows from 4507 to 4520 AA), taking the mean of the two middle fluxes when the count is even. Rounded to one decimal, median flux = 11.2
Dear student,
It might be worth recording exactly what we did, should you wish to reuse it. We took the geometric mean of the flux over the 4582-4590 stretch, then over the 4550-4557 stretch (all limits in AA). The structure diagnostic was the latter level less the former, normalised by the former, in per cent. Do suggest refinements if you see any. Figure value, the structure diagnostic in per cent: -1.9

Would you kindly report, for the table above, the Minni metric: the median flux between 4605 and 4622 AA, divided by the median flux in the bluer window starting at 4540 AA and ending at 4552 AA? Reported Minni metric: 1.00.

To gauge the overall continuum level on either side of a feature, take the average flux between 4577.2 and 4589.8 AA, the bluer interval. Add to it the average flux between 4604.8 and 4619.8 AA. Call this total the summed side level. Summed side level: 22.2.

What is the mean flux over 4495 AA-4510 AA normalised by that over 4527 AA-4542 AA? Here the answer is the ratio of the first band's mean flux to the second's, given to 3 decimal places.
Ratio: 1.035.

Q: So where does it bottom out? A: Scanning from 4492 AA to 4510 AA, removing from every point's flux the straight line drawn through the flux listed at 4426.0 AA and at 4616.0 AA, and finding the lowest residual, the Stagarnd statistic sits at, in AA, 4496.0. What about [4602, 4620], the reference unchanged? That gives 4618.5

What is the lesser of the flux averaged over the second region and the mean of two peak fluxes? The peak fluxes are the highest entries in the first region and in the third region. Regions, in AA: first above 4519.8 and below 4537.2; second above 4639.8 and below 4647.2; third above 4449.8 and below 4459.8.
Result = 11.0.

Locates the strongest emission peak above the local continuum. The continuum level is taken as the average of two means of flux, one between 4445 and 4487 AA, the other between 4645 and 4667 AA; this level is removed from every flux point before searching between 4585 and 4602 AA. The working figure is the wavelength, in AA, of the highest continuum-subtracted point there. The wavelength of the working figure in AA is 4588.5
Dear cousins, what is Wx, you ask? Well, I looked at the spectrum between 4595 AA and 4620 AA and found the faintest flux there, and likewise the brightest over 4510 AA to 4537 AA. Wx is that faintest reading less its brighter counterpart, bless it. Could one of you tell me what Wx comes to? -0.25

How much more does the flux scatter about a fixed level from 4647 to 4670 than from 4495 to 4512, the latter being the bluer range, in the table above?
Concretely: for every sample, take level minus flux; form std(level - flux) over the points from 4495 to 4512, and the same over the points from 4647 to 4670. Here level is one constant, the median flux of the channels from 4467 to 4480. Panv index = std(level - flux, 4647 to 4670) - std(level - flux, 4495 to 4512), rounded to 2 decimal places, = 0.04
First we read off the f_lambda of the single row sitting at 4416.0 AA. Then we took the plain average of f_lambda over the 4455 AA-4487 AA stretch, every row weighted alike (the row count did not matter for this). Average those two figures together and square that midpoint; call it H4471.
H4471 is 119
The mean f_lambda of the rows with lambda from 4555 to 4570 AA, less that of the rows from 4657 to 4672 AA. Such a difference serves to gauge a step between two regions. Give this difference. 0.08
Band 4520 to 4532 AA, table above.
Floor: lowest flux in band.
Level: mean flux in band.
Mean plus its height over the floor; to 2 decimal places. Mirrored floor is 10.98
